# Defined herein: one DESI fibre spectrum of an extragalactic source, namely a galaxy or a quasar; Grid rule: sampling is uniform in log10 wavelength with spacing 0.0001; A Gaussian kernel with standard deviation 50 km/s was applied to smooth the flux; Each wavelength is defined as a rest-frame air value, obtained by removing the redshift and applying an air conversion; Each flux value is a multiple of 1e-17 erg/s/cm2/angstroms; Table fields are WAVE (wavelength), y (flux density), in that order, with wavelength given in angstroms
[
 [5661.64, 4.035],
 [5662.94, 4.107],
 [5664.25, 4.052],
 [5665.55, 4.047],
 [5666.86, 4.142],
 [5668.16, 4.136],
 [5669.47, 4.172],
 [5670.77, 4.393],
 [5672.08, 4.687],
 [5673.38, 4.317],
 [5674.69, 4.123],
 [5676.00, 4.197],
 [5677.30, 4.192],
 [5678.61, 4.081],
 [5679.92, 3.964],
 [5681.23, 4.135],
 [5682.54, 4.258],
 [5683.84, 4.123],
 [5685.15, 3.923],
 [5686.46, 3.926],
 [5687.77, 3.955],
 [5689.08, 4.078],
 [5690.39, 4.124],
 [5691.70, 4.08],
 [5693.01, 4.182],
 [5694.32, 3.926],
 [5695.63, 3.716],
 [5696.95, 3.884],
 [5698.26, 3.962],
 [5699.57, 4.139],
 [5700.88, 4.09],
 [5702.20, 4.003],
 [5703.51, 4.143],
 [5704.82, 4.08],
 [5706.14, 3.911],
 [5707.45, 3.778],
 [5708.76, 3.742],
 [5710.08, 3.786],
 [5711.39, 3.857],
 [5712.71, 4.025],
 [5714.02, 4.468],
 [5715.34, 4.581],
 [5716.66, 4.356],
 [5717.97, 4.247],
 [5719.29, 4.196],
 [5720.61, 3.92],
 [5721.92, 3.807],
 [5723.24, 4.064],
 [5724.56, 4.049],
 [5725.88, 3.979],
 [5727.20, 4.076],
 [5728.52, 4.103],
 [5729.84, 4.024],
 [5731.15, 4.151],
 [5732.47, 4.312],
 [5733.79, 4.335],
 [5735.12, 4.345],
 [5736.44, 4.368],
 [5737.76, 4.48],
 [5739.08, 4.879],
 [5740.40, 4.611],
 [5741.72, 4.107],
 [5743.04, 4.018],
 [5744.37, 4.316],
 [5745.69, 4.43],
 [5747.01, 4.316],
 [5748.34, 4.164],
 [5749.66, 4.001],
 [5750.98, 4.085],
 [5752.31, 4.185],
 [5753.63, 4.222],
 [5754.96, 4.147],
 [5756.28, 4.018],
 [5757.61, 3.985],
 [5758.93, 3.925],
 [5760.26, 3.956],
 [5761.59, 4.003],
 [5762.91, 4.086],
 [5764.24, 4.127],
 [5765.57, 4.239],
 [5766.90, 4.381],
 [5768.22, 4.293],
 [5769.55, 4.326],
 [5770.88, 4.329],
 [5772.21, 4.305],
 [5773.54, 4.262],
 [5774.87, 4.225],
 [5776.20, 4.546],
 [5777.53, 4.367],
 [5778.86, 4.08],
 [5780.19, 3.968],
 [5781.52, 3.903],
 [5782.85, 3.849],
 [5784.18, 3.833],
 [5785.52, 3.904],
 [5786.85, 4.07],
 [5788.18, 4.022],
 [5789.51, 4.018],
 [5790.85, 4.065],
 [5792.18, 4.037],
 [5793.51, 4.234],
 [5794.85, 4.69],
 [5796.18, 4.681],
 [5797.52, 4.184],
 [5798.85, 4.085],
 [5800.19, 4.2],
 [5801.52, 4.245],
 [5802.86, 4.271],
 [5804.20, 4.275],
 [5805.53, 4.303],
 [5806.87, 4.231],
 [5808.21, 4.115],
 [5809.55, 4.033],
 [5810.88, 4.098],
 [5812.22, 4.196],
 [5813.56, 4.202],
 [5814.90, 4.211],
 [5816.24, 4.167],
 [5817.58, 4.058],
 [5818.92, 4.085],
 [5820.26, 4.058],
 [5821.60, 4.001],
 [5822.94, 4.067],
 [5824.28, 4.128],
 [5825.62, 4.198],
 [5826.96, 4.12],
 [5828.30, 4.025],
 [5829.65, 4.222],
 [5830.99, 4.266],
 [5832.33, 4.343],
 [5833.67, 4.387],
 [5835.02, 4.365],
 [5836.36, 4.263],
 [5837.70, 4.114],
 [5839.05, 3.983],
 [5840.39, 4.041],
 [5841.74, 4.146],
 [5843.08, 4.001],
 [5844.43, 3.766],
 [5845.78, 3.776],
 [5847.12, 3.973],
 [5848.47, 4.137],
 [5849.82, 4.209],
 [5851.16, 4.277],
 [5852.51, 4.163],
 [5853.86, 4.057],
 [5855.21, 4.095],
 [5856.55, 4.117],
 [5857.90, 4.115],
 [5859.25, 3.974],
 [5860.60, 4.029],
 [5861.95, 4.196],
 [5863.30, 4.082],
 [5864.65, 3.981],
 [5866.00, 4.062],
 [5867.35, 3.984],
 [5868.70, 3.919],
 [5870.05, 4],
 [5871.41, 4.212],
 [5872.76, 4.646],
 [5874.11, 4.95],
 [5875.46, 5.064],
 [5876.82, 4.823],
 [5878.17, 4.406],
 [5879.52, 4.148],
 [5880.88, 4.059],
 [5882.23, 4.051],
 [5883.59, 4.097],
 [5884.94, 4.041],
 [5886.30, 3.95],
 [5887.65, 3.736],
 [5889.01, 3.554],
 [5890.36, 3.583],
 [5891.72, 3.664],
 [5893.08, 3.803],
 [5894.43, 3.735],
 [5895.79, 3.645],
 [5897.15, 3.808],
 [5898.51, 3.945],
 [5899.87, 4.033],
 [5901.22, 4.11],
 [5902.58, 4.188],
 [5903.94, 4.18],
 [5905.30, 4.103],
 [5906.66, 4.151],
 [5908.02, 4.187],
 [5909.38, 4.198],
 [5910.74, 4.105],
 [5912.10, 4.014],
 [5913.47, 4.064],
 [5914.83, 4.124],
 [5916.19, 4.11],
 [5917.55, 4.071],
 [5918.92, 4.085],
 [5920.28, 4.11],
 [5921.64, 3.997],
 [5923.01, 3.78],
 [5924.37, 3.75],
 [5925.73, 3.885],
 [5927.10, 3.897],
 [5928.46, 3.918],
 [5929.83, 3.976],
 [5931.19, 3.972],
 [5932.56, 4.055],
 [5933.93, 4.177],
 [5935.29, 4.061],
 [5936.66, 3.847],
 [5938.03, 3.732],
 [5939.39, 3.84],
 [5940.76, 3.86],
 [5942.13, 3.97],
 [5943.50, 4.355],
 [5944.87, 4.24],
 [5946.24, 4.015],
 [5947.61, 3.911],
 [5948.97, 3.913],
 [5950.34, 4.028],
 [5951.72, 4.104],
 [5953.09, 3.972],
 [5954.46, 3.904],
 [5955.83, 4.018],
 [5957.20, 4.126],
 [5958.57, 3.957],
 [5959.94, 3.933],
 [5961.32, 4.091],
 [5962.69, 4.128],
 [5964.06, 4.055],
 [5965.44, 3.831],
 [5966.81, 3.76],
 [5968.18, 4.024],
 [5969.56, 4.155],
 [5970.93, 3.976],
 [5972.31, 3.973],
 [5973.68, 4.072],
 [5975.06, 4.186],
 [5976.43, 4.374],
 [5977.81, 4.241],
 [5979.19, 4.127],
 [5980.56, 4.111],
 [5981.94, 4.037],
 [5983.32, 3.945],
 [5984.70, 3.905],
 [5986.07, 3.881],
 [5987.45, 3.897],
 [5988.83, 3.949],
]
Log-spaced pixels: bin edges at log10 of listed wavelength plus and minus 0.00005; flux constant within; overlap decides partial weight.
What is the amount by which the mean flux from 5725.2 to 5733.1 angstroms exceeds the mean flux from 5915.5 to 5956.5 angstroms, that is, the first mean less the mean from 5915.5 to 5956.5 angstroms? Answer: 0.12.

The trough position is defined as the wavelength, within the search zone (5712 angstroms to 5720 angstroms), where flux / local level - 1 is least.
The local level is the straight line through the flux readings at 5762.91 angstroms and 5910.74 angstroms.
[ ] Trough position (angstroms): 5712.71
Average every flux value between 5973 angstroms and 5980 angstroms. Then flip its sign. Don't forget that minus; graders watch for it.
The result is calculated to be -4.20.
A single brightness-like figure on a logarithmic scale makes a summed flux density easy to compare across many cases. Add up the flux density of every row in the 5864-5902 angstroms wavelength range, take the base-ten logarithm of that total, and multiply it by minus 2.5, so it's -5.14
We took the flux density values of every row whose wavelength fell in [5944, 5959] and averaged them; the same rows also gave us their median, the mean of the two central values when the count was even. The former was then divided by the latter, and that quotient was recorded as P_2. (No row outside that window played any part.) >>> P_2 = 1.00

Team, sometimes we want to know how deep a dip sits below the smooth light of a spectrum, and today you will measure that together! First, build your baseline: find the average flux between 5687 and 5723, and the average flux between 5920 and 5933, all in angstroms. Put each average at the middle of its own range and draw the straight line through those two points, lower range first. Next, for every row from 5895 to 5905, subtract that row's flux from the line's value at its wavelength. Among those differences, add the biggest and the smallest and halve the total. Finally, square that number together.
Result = 0.001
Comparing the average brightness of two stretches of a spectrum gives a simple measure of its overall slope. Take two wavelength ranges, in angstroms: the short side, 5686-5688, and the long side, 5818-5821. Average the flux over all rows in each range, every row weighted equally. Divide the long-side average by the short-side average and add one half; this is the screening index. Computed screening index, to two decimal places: 1.53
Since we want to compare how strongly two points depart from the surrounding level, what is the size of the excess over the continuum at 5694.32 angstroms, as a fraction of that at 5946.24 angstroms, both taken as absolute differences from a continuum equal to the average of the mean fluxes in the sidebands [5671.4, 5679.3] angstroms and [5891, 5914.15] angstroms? 1.8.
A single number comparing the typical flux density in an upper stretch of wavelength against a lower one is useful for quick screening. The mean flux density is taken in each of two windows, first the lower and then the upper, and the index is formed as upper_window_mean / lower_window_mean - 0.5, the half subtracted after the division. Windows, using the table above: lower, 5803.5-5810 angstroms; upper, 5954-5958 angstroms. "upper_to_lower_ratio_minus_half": 0.46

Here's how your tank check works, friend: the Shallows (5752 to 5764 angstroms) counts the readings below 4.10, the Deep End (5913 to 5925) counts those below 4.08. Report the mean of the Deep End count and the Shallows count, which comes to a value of 5.5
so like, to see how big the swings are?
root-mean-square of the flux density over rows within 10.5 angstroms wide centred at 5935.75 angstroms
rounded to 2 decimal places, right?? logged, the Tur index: 3.95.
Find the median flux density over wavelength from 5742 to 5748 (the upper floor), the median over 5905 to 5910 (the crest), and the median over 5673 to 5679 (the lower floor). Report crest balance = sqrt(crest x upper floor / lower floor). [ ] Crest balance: 2.07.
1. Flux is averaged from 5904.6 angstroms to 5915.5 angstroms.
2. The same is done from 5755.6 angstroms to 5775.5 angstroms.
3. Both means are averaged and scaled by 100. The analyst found 414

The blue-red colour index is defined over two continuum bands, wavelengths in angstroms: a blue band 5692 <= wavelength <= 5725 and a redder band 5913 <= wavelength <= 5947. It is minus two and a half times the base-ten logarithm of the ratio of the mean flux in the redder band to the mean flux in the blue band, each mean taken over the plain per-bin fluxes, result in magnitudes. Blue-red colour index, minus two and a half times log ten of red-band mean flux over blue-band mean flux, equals 0.011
